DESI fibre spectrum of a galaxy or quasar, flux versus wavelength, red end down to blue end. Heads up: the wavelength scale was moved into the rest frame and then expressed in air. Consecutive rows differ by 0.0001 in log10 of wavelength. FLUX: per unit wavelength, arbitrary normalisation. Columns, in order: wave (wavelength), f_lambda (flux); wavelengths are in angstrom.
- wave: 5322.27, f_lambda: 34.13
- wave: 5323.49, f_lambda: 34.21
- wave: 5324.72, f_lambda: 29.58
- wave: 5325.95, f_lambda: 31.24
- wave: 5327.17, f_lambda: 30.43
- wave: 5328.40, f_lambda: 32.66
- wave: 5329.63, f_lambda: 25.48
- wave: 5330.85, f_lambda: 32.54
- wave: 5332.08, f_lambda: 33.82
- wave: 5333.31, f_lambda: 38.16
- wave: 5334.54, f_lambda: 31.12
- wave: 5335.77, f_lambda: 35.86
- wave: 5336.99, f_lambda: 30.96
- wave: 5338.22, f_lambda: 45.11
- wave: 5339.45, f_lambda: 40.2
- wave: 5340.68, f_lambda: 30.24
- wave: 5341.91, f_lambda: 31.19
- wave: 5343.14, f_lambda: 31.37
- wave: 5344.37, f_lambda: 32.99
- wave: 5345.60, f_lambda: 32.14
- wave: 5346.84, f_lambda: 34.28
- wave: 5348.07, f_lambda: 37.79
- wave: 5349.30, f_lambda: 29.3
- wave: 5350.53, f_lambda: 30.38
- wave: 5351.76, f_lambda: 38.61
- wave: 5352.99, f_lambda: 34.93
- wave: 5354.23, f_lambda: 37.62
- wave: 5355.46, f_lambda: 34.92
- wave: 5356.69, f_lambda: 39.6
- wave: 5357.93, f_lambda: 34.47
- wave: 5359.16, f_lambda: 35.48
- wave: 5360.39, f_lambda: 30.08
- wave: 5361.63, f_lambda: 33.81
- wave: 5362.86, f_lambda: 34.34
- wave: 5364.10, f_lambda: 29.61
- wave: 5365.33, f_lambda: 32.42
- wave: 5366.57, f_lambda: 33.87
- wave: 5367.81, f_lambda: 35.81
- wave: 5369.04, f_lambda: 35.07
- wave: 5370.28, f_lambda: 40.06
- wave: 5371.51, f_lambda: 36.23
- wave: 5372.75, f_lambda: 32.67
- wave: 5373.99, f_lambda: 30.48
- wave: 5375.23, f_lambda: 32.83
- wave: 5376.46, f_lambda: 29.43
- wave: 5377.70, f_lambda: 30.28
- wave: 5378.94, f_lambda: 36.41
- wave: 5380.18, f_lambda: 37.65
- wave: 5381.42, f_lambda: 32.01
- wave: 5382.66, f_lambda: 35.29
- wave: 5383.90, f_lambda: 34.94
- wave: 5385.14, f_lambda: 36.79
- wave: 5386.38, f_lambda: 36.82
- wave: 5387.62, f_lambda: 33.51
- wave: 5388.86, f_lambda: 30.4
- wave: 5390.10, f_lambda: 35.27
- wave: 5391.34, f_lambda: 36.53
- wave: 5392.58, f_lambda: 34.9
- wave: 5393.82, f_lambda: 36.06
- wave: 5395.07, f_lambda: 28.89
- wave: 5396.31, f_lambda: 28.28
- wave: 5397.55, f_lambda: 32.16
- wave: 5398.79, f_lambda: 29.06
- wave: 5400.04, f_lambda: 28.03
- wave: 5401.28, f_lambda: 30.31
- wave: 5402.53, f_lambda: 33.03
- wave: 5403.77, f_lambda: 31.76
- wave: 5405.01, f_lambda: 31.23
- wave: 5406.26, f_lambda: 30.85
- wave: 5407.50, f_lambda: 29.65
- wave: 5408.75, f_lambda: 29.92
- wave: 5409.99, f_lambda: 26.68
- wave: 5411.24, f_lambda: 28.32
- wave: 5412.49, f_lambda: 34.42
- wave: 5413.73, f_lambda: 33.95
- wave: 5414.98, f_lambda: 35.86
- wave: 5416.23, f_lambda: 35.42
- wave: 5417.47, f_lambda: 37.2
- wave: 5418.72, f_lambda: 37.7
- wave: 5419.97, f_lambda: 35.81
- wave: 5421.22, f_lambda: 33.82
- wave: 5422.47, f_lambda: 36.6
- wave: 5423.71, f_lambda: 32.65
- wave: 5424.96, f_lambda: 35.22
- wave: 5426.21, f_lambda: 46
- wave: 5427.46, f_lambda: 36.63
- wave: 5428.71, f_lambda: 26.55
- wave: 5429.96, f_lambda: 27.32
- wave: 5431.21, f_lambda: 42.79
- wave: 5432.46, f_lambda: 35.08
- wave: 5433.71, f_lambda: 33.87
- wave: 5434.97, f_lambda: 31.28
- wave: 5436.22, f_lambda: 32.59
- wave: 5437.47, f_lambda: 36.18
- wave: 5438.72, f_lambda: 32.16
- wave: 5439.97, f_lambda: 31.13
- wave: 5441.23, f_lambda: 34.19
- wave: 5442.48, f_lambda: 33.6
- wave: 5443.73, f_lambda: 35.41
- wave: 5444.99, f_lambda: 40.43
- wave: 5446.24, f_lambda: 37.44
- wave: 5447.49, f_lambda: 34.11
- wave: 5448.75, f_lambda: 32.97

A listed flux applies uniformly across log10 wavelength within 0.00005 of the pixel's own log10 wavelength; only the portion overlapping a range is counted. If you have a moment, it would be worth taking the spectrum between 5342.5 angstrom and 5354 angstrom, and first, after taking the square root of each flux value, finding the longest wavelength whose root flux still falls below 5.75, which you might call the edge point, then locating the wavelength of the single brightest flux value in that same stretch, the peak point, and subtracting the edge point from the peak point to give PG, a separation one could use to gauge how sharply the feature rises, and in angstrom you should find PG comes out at 1.2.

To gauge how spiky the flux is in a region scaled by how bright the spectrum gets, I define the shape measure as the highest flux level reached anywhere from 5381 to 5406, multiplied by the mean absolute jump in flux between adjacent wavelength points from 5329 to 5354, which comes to 173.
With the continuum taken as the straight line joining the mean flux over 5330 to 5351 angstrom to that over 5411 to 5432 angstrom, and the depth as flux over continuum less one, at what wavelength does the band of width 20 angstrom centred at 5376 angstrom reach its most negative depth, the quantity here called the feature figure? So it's 5376.46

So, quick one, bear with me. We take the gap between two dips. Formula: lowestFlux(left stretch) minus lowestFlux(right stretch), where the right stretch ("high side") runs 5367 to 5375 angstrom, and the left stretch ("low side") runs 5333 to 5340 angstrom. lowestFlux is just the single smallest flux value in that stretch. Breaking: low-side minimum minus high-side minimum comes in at 0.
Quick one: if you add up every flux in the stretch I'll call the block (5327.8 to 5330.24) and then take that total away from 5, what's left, -53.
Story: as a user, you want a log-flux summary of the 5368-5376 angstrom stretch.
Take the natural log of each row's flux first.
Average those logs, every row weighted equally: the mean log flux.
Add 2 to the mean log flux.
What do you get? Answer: 5.54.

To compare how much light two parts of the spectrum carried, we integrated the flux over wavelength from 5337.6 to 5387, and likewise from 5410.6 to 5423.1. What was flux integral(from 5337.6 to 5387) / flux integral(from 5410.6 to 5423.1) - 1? 2.9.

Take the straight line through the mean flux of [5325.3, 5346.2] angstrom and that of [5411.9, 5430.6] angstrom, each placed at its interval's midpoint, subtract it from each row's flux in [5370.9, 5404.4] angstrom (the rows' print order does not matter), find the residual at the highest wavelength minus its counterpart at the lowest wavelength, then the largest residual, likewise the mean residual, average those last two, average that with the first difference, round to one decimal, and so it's -2.0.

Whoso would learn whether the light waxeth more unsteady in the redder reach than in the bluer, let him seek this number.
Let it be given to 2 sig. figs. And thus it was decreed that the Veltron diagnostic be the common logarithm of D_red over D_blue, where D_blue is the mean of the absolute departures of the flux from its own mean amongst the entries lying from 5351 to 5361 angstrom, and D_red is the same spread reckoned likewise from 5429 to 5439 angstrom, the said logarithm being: 0.15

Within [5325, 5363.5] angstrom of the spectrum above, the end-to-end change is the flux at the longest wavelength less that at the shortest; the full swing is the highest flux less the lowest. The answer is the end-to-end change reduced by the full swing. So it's -17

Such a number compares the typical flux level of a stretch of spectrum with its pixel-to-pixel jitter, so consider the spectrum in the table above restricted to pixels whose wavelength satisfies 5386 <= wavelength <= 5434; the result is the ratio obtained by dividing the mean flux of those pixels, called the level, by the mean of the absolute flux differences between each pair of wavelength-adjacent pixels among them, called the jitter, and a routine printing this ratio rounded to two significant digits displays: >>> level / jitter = 10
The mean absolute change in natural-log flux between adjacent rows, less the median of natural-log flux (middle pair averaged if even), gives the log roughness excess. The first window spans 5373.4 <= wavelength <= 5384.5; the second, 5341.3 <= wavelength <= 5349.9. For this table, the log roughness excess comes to -3.38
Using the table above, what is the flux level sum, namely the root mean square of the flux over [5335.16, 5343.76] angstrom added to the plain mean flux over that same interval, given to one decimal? 70.4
